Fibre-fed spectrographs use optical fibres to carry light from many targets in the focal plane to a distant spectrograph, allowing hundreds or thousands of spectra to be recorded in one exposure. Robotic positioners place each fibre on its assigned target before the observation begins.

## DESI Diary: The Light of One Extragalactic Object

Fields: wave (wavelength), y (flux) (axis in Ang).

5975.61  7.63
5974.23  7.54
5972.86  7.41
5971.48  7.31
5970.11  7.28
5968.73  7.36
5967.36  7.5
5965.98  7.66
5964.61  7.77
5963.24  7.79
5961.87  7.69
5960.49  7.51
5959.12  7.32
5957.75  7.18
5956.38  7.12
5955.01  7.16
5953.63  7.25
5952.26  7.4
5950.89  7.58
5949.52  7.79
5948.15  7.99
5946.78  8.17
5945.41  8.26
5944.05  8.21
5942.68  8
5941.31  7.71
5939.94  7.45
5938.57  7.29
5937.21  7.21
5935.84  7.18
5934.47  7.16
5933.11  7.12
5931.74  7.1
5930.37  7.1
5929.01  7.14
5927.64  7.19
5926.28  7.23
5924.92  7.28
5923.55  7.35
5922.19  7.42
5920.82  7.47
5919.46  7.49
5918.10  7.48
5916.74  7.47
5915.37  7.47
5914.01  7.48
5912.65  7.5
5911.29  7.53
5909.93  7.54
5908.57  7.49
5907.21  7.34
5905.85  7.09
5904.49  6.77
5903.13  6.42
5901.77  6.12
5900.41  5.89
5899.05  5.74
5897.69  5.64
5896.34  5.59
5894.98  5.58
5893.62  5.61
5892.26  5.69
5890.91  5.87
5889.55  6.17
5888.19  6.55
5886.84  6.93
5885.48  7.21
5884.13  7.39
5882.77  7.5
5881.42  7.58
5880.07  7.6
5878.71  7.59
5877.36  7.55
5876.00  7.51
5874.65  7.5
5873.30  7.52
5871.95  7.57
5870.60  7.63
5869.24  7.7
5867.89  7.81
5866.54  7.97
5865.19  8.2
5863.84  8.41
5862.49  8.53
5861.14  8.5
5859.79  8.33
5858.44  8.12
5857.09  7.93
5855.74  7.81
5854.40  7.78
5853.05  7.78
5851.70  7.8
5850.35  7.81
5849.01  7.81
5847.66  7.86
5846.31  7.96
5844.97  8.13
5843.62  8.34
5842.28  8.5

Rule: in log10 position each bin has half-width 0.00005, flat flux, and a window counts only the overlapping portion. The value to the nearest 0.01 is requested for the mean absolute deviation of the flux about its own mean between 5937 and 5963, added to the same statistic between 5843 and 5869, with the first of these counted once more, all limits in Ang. 0.88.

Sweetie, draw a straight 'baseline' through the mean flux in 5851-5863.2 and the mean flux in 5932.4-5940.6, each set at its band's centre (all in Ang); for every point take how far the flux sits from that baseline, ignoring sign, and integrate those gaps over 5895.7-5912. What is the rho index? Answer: 16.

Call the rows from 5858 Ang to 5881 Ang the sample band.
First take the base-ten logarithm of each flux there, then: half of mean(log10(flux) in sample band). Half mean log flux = 0.448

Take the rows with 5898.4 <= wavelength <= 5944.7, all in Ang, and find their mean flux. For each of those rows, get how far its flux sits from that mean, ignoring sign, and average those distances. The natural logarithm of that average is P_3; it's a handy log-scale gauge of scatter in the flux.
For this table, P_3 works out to -1.07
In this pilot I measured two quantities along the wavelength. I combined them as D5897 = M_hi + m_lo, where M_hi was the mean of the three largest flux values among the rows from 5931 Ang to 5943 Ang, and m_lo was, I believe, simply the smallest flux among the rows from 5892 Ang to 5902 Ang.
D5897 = 13.3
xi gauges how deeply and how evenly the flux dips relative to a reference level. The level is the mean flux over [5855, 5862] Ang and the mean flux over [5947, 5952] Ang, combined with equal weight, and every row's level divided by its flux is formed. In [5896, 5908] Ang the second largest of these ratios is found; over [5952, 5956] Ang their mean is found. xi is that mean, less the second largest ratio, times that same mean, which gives -0.35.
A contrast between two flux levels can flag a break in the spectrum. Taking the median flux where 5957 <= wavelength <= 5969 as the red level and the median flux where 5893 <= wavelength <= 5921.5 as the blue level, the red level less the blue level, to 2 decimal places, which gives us 0.17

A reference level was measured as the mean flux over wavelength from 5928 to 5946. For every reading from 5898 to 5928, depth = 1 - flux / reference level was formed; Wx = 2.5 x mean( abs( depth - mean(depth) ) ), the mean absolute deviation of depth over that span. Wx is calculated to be 0.14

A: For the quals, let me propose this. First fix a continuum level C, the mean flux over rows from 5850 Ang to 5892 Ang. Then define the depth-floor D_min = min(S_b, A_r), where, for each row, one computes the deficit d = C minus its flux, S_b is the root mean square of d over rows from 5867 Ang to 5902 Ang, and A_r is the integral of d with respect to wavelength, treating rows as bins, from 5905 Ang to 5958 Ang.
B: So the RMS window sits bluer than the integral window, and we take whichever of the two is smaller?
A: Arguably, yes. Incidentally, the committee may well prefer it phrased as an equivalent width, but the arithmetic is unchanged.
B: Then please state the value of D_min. 1.2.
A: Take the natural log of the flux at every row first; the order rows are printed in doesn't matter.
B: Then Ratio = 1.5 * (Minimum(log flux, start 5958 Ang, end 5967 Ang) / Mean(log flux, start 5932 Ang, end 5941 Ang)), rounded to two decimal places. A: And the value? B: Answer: 1.51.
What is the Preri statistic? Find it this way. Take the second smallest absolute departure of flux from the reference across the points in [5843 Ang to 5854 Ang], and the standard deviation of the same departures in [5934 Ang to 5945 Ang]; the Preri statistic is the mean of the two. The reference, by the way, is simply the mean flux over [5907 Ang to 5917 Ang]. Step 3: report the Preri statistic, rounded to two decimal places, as 0.26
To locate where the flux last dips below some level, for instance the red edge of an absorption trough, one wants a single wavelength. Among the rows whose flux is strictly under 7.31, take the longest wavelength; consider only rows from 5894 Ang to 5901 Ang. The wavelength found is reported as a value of 5900.41 Ang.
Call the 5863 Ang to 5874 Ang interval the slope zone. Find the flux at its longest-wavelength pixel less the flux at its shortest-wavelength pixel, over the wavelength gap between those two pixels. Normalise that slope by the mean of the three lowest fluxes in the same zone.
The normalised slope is -0.012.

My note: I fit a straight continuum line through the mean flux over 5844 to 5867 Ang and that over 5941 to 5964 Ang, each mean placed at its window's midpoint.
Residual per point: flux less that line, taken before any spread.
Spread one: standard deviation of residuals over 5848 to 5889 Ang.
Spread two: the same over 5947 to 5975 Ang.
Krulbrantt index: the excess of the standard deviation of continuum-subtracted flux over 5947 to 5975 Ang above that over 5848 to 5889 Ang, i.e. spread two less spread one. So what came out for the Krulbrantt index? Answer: -0.16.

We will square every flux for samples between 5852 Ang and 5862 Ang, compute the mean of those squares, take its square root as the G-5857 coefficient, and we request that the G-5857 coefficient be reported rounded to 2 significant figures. 8.0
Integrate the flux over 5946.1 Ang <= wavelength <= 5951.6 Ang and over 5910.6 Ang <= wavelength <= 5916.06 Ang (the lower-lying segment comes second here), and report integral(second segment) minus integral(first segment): -2.4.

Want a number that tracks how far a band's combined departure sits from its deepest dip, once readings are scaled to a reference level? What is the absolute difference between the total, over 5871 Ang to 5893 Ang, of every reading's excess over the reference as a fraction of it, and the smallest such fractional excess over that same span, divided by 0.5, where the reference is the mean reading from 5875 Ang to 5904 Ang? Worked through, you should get 2.9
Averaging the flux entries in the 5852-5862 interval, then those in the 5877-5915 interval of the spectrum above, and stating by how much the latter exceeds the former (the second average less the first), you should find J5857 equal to -1.29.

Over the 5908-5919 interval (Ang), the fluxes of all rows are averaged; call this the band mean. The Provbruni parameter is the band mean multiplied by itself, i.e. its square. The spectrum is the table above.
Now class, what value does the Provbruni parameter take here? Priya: 56.2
